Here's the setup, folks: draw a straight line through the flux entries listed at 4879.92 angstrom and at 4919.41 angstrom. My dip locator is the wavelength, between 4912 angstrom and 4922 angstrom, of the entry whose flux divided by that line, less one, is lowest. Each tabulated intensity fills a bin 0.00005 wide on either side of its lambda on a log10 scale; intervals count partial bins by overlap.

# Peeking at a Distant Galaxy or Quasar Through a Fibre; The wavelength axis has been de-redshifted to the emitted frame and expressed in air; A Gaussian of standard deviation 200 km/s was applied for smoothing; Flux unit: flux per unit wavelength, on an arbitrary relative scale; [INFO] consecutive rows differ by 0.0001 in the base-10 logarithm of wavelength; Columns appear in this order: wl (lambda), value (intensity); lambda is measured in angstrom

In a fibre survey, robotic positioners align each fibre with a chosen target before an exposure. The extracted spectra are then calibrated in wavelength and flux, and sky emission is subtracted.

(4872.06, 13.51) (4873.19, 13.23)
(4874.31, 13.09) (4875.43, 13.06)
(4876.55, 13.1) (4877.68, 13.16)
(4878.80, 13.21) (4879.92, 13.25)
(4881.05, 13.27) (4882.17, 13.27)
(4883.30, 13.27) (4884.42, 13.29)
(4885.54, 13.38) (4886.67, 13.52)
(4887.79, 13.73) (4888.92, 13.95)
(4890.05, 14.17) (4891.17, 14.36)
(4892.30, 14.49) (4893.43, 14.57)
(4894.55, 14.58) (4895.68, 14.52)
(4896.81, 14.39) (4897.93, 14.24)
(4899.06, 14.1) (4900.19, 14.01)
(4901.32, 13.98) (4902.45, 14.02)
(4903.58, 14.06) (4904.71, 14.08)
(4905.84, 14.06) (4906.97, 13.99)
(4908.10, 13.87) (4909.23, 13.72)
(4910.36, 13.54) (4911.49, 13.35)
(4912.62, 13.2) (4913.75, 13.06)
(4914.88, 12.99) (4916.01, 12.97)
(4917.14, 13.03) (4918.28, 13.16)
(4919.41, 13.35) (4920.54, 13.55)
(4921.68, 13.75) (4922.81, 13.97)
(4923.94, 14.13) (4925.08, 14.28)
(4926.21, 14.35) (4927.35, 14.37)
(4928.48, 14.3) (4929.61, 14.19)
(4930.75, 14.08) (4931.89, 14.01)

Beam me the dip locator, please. 4916.01 angstrom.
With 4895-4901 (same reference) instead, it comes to 4900.19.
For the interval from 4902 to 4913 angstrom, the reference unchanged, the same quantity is 4912.62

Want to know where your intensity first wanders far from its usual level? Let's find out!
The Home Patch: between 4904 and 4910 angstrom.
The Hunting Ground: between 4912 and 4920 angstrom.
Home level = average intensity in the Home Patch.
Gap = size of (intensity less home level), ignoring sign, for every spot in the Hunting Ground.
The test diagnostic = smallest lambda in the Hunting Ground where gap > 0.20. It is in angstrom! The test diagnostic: 4912.62 angstrom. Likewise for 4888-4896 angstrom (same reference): 4890.05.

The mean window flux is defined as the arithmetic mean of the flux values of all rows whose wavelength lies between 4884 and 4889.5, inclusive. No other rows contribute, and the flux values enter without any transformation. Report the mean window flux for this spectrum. 13.6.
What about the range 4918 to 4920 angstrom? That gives 13.3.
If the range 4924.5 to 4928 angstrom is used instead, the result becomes 14.3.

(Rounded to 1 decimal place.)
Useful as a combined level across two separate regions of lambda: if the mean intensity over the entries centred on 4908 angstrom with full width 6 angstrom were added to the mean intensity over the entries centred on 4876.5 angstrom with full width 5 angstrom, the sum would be 27.0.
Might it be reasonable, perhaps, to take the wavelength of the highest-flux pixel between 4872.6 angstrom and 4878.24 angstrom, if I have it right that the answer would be 4873.19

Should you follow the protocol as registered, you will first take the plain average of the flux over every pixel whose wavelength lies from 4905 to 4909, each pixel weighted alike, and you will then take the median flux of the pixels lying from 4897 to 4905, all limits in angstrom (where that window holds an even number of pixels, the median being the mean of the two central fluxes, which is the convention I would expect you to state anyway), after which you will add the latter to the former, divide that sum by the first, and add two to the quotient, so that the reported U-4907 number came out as 4.01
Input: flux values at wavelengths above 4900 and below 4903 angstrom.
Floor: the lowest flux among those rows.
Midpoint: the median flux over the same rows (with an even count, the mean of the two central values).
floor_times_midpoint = 196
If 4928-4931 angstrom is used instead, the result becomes 200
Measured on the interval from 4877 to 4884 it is 175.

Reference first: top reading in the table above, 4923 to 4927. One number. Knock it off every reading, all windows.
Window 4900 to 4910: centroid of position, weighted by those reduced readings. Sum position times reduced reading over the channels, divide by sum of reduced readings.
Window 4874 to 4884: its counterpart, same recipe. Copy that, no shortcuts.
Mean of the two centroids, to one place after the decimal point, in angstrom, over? 4891.9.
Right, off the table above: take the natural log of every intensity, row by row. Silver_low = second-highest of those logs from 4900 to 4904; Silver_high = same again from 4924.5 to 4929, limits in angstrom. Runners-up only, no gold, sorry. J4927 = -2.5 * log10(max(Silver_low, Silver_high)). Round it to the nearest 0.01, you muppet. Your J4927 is -1.06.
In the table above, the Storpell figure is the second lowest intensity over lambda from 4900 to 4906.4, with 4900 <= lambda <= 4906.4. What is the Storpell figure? 14.01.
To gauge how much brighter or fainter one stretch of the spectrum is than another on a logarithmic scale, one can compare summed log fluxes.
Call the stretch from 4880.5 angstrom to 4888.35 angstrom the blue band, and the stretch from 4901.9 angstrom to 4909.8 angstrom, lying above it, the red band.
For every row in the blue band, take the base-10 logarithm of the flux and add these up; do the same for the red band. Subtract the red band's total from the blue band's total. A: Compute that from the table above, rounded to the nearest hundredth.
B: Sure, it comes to -0.13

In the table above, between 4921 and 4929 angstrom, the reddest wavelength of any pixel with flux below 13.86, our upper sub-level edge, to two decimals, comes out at 4921.68 angstrom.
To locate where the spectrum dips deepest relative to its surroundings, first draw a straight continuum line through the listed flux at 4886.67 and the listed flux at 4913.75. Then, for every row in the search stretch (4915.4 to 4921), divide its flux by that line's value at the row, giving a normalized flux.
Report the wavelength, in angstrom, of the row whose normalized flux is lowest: 4916.01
